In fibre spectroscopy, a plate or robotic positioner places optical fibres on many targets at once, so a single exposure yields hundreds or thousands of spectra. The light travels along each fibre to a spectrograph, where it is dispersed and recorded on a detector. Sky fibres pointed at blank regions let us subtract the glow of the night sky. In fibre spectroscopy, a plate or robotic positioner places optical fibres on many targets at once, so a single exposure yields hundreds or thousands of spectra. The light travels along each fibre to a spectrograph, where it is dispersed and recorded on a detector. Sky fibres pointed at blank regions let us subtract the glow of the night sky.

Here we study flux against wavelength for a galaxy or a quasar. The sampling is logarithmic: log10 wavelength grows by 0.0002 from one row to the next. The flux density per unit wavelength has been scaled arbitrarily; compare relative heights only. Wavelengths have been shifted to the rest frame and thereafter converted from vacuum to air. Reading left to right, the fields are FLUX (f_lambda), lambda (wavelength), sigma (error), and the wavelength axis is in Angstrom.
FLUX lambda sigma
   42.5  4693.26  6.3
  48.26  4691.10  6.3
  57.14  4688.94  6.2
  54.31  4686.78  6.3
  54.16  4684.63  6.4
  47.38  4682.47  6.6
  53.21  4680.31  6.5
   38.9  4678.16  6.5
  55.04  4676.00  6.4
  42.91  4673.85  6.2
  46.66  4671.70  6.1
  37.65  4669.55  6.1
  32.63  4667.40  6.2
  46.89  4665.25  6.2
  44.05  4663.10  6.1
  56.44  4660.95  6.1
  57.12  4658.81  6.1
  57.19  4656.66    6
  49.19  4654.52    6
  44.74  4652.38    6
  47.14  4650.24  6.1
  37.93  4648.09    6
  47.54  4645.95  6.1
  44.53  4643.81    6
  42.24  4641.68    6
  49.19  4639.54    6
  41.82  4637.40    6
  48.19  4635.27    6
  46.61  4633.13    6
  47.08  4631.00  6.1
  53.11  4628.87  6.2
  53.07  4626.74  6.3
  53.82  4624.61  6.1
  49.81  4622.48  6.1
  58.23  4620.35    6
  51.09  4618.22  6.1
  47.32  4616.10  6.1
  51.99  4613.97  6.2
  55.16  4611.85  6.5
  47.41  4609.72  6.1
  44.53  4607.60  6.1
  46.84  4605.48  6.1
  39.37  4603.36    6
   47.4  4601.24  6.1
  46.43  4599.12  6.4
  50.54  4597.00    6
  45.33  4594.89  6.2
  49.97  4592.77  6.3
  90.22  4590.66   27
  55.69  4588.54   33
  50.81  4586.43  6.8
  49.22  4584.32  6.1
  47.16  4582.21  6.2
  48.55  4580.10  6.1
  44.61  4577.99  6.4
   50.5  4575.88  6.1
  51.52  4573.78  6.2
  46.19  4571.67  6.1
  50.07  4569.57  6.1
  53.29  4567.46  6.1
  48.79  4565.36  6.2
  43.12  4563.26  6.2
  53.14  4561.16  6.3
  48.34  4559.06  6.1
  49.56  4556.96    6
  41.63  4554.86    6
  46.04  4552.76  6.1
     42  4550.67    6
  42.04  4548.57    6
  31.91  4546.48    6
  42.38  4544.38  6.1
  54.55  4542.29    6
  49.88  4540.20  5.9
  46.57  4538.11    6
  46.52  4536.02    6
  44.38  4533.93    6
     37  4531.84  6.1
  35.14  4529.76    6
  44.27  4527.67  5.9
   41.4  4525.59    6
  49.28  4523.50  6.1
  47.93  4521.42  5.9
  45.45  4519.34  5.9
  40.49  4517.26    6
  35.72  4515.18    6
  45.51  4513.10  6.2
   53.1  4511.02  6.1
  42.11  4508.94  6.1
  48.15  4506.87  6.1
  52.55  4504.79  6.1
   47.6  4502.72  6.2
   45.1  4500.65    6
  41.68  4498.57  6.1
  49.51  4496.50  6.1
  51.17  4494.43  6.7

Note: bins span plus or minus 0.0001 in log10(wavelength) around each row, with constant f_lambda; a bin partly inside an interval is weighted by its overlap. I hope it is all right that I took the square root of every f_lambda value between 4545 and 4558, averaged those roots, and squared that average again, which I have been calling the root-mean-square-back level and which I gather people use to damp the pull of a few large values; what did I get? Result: 42.0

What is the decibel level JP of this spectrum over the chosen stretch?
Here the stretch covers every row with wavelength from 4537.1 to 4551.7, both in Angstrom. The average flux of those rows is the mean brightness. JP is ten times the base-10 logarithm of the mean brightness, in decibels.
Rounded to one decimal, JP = 16.5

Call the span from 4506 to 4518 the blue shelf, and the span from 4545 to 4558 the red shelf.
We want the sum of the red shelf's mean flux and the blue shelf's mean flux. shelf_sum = 86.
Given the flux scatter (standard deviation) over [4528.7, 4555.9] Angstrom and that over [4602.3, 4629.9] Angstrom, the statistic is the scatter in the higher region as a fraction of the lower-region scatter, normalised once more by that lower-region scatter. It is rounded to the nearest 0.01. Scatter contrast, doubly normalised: 0.14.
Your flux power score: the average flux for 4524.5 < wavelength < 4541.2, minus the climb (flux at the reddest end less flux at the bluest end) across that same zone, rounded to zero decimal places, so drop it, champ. 35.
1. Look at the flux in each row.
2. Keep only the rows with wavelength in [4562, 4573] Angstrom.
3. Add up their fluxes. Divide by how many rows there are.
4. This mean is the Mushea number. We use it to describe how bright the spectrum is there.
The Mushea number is 48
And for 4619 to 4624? 54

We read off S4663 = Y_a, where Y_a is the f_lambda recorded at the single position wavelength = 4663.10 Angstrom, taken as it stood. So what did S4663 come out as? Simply 44.05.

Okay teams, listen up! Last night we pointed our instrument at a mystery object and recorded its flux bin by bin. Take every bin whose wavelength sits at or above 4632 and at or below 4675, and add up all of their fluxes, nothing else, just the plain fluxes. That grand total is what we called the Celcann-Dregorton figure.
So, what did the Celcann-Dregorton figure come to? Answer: 921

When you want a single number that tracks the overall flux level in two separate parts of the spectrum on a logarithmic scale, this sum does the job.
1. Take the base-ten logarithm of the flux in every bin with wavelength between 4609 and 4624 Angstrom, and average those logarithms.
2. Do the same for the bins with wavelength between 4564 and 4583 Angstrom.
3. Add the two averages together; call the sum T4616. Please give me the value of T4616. 3.40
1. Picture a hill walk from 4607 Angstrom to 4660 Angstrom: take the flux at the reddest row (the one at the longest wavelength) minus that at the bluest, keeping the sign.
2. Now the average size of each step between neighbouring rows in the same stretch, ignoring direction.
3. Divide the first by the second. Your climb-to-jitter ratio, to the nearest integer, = 3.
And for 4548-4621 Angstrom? 3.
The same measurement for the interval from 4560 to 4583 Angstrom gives -1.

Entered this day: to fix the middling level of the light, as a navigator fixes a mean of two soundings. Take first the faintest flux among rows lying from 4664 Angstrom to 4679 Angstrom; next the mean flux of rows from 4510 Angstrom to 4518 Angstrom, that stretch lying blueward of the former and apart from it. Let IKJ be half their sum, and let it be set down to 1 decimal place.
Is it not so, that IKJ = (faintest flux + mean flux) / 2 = 38.2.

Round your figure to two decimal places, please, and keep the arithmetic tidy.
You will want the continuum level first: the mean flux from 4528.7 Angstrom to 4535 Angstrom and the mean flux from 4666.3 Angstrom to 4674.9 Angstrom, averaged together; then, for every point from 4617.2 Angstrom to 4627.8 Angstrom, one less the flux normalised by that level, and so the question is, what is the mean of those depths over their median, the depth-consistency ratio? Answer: 1.01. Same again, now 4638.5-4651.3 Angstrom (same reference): 0.83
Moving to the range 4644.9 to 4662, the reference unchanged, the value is 1.14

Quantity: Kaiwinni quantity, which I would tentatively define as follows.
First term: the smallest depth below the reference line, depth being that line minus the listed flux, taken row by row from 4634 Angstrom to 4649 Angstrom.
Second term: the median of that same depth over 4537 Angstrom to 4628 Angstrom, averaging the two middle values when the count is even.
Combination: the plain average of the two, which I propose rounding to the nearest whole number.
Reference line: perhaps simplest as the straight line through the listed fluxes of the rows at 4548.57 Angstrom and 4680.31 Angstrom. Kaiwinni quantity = -2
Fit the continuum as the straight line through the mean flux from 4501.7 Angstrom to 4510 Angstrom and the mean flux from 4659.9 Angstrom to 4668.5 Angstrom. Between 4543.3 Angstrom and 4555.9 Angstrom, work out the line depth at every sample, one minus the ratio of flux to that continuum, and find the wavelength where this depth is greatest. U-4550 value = 4546.48 Angstrom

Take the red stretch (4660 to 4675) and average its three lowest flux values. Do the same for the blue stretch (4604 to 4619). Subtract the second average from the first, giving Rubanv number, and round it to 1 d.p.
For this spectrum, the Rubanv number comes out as -8.5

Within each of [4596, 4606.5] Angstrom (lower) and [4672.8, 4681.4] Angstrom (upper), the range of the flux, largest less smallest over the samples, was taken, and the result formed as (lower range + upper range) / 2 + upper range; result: 30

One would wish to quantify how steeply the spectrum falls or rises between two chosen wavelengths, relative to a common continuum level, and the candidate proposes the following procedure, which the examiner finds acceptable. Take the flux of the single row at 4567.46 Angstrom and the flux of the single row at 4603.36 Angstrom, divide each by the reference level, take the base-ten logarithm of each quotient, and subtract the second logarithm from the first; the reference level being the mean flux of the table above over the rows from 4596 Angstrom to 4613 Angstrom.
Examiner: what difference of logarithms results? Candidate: 0.13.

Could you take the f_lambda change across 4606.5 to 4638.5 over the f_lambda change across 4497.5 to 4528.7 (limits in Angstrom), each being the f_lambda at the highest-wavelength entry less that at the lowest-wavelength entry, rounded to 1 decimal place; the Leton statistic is -1.0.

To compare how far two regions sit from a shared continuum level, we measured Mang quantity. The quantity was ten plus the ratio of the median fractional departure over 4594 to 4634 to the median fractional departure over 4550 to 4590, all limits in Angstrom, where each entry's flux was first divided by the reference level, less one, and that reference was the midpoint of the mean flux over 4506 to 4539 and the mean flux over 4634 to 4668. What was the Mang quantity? 10.6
